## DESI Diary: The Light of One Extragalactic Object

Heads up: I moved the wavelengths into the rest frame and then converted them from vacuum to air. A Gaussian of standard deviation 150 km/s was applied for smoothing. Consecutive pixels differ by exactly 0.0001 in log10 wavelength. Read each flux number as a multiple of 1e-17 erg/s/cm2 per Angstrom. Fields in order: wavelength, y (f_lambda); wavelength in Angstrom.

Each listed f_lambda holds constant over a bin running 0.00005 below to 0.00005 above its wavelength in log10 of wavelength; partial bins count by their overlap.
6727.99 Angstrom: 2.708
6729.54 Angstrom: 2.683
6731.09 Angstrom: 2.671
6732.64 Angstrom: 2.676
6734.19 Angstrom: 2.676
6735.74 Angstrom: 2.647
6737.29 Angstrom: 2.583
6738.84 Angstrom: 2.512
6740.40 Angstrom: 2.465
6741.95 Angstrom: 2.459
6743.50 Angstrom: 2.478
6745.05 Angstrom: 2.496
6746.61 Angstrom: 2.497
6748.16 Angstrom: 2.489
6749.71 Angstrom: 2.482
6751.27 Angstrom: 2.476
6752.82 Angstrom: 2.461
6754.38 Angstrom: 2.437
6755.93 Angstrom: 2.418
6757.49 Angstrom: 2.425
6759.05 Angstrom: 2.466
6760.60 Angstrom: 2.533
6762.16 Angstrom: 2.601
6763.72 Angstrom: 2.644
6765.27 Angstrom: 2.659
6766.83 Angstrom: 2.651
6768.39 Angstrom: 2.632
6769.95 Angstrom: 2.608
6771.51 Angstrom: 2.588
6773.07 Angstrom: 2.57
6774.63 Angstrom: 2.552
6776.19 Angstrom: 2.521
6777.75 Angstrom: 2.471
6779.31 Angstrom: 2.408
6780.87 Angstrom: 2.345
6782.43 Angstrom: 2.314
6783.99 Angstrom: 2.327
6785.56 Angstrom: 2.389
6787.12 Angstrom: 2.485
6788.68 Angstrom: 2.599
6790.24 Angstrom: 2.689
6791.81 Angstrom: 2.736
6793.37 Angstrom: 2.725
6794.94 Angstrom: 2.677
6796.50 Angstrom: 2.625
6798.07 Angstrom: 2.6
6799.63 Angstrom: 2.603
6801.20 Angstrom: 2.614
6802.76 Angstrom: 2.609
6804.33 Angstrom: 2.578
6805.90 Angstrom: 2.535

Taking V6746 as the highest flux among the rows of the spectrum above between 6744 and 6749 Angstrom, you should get 2.497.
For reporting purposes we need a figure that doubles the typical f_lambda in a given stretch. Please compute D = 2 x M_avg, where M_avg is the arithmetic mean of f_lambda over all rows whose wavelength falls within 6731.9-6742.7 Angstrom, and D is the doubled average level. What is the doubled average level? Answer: 5.1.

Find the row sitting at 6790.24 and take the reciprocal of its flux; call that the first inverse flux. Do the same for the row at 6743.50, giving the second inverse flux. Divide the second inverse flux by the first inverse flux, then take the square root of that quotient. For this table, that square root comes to 1.04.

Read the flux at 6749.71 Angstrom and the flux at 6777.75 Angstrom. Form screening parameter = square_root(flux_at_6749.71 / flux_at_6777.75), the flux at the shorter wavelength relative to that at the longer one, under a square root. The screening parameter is 1.002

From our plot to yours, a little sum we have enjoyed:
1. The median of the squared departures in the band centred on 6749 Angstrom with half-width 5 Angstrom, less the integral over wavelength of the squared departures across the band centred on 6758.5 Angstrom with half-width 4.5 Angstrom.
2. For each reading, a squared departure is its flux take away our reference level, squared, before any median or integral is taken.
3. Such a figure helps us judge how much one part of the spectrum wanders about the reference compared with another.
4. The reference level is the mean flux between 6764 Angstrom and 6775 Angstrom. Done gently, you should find -0.18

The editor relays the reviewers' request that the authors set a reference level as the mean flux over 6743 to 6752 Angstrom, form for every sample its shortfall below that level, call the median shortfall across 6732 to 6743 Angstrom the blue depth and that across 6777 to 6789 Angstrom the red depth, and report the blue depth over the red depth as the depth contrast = -1.1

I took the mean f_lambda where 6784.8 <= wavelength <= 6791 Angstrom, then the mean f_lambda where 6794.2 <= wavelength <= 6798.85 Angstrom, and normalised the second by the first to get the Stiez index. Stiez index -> 1.04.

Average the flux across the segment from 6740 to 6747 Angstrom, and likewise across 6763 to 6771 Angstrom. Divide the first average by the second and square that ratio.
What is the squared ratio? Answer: 0.88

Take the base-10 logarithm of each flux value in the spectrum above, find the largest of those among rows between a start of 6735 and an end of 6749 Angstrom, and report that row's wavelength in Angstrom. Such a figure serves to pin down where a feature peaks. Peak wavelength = 6735.74 Angstrom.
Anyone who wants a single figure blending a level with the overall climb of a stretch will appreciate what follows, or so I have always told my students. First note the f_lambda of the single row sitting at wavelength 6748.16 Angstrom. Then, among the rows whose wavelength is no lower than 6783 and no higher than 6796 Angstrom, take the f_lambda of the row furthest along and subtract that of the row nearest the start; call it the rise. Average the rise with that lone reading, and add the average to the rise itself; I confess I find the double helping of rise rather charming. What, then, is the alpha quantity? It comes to 1.77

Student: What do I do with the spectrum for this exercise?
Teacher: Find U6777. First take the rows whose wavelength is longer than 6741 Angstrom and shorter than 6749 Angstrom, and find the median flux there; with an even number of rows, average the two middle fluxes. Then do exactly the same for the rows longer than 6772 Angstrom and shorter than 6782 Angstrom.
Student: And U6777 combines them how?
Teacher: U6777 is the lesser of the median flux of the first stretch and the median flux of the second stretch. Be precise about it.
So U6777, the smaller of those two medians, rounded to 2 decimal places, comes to 2.49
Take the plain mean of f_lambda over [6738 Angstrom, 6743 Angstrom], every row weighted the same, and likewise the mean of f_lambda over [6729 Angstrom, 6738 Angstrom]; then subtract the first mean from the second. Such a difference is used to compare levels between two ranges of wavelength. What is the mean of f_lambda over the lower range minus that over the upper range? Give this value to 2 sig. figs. 0.18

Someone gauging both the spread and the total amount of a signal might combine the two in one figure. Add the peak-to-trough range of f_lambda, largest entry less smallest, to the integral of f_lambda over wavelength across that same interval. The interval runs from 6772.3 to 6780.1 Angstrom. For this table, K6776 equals 19.7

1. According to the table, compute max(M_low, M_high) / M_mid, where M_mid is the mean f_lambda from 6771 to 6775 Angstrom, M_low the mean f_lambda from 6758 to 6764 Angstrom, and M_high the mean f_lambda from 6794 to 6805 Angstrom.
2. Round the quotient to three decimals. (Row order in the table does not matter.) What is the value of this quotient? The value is 1.018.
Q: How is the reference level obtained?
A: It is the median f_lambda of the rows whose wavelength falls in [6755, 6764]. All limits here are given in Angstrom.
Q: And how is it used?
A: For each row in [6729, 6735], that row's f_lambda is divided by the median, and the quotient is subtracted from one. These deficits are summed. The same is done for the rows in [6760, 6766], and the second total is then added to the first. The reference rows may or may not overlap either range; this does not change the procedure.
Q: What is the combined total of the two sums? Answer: -0.46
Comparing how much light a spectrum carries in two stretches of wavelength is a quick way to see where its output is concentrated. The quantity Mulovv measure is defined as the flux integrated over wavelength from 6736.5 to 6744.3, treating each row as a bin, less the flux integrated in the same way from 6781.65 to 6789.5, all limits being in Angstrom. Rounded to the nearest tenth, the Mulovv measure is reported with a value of 0.5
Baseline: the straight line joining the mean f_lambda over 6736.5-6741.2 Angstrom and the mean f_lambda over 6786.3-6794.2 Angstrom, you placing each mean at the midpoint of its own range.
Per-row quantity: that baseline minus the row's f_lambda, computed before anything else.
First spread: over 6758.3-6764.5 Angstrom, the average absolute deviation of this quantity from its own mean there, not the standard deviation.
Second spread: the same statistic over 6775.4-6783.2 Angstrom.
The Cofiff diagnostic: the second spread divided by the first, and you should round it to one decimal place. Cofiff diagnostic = 1.2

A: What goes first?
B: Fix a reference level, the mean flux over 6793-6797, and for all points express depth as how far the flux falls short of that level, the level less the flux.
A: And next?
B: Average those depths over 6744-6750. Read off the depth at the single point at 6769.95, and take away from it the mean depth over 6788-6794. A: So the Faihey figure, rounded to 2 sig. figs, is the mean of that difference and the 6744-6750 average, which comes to 0.13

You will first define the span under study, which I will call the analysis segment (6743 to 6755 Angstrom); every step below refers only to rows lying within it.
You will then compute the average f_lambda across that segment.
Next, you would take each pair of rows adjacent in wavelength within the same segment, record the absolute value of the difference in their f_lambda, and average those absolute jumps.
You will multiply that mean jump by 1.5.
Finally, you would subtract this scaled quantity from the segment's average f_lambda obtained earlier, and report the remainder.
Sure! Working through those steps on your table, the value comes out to 2.46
